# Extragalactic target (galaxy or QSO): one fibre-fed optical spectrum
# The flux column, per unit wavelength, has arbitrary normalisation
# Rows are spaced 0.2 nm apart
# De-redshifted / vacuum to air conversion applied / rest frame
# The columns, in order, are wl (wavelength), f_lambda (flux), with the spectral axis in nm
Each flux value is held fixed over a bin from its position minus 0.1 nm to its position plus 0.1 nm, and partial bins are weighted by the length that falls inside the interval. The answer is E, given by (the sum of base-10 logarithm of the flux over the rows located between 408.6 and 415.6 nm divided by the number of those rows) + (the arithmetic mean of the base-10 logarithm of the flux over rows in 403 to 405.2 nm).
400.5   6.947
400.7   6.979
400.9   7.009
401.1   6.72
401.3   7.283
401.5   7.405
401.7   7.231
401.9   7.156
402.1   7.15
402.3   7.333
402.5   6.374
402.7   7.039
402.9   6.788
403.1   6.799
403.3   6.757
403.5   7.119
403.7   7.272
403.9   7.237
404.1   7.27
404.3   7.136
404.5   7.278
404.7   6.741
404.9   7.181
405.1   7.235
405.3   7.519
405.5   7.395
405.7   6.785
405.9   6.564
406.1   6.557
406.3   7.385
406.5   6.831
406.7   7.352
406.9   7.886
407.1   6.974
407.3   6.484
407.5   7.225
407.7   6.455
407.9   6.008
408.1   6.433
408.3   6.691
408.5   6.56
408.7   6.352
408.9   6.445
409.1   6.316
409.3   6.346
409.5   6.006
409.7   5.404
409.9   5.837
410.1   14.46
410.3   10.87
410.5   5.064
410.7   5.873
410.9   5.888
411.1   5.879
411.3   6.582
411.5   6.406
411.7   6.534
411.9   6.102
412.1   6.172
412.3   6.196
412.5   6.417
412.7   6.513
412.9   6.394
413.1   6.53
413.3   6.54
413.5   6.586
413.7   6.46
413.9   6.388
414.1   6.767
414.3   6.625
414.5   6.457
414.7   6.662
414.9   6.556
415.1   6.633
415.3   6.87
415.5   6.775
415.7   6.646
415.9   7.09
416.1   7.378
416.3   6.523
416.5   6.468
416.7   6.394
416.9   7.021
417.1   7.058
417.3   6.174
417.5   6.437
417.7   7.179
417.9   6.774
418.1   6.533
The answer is 1.668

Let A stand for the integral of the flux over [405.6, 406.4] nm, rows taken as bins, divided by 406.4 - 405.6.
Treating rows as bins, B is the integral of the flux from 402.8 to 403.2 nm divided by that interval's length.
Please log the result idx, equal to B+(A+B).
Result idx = 20.4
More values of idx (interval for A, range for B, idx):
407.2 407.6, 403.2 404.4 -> 21.1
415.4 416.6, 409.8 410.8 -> 23.7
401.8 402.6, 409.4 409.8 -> 18.4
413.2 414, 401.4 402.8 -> 20.7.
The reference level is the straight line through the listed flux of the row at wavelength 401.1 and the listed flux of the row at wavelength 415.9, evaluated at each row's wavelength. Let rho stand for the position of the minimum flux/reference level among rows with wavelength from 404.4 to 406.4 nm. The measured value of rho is 406.1 nm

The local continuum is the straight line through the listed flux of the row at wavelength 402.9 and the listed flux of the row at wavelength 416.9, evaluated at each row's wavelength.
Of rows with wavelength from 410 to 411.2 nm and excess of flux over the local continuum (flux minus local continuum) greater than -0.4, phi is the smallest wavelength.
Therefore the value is 410.1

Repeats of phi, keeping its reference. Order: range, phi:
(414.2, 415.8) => 414.3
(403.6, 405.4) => 403.7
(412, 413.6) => 413.5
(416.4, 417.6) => 416.9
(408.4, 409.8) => 408.5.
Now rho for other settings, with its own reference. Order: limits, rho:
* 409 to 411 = 410.5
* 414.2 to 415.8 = 414.5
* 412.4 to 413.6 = 412.9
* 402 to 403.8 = 402.5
